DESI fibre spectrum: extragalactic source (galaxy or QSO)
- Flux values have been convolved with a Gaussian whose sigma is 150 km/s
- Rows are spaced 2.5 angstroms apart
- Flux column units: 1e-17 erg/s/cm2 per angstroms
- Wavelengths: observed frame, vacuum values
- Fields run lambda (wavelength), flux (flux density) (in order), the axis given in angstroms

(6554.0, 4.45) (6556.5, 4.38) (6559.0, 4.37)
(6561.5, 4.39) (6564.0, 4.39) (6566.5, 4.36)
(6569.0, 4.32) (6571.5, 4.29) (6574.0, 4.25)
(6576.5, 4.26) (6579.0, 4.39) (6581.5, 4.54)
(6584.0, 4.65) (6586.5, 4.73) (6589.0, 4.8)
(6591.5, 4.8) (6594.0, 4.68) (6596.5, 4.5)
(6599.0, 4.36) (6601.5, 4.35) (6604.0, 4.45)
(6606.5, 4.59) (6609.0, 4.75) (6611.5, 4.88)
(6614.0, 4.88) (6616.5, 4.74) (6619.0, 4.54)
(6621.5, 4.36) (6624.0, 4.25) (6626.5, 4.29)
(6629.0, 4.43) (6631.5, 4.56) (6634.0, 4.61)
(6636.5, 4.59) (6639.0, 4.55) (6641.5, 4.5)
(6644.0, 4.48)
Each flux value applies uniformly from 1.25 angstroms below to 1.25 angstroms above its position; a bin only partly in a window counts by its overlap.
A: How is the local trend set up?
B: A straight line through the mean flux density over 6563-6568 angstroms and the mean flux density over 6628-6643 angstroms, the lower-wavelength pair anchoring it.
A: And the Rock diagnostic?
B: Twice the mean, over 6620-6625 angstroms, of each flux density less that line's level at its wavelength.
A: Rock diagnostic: -0.4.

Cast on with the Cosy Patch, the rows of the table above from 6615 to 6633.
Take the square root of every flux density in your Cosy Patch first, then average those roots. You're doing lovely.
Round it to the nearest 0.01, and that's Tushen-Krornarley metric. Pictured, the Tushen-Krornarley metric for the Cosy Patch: 2.11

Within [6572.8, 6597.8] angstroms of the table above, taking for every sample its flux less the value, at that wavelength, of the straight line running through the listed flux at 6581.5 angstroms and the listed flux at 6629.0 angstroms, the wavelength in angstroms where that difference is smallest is 6574.0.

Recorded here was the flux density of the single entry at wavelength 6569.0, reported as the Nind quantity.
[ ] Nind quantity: 4.32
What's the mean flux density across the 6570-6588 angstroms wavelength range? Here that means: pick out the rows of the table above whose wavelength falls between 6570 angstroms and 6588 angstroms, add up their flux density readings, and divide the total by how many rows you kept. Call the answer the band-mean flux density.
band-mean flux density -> 4.4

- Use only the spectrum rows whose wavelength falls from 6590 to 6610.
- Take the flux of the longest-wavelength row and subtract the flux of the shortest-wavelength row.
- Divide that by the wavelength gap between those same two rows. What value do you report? 0.00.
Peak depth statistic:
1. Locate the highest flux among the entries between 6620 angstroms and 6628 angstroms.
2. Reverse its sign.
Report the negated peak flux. -4.4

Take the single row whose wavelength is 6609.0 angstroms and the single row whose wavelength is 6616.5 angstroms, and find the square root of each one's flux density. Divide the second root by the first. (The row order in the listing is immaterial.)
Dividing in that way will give 1.00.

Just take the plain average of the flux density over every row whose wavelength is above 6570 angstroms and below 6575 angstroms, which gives 4.27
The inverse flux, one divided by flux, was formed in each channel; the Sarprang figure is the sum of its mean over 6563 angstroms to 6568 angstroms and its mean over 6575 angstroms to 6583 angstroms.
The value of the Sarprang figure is 0.4562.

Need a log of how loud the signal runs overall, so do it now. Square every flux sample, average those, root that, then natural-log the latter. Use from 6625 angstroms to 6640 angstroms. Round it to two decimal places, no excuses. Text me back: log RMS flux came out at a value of 1.51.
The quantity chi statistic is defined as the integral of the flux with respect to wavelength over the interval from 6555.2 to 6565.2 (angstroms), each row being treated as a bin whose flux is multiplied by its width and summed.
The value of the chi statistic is 44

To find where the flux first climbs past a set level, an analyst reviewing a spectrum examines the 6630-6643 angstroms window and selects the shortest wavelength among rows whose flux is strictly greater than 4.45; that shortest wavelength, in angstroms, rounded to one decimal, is 6631.5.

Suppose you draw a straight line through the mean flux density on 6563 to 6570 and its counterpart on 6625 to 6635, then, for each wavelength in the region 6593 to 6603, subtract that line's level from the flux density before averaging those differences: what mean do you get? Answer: 0.06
